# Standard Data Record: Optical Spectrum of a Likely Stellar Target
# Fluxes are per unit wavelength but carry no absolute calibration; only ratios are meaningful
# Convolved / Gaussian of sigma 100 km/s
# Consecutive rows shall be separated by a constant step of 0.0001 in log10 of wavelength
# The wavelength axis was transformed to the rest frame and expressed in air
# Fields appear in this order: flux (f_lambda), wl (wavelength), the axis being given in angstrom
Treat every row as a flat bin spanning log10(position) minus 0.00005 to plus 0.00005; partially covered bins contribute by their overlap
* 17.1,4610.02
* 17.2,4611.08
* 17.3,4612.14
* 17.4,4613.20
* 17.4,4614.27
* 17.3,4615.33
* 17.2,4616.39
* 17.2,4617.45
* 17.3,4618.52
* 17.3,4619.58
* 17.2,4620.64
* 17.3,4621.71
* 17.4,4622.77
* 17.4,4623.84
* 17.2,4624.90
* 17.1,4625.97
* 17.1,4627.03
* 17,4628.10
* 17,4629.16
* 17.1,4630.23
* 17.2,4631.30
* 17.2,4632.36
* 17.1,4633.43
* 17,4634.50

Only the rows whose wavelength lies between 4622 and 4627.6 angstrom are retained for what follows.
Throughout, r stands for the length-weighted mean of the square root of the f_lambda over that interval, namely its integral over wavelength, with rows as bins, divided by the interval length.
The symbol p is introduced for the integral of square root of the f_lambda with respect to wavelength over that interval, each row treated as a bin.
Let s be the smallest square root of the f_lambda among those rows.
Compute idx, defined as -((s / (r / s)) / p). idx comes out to -0.18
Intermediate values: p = 23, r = 4.15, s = 4.135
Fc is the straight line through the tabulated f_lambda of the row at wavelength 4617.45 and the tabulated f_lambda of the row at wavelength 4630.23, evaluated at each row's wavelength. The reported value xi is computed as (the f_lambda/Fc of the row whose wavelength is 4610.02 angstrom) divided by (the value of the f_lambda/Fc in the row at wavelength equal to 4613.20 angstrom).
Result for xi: 0.98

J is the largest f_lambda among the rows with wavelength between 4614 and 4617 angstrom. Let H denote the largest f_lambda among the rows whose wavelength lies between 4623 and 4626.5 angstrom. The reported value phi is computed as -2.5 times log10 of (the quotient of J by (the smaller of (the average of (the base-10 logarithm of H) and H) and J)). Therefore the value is -0.678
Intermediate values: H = 17.4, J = 17.4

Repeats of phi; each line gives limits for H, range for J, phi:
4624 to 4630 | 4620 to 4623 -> -0.690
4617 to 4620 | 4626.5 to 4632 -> -0.671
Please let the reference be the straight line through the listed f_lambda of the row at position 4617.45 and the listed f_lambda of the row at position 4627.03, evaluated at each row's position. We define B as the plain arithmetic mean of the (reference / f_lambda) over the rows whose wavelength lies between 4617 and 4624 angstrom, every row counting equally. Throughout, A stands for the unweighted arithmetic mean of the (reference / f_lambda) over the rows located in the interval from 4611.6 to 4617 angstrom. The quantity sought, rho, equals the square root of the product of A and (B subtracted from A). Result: 0.052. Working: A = 1.00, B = 0.992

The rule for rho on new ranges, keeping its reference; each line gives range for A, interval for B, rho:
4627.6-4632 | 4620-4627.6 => 0.079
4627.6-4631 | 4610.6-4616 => 0.084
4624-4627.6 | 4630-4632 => 0.062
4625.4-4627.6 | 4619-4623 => 0.091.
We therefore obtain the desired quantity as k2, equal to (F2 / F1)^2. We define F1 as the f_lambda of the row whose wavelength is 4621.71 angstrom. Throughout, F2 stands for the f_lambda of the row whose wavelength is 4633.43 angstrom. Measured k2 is 0.98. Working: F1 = 17.3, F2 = 17.1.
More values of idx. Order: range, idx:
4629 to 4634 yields -0.20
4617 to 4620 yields -0.33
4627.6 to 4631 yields -0.29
